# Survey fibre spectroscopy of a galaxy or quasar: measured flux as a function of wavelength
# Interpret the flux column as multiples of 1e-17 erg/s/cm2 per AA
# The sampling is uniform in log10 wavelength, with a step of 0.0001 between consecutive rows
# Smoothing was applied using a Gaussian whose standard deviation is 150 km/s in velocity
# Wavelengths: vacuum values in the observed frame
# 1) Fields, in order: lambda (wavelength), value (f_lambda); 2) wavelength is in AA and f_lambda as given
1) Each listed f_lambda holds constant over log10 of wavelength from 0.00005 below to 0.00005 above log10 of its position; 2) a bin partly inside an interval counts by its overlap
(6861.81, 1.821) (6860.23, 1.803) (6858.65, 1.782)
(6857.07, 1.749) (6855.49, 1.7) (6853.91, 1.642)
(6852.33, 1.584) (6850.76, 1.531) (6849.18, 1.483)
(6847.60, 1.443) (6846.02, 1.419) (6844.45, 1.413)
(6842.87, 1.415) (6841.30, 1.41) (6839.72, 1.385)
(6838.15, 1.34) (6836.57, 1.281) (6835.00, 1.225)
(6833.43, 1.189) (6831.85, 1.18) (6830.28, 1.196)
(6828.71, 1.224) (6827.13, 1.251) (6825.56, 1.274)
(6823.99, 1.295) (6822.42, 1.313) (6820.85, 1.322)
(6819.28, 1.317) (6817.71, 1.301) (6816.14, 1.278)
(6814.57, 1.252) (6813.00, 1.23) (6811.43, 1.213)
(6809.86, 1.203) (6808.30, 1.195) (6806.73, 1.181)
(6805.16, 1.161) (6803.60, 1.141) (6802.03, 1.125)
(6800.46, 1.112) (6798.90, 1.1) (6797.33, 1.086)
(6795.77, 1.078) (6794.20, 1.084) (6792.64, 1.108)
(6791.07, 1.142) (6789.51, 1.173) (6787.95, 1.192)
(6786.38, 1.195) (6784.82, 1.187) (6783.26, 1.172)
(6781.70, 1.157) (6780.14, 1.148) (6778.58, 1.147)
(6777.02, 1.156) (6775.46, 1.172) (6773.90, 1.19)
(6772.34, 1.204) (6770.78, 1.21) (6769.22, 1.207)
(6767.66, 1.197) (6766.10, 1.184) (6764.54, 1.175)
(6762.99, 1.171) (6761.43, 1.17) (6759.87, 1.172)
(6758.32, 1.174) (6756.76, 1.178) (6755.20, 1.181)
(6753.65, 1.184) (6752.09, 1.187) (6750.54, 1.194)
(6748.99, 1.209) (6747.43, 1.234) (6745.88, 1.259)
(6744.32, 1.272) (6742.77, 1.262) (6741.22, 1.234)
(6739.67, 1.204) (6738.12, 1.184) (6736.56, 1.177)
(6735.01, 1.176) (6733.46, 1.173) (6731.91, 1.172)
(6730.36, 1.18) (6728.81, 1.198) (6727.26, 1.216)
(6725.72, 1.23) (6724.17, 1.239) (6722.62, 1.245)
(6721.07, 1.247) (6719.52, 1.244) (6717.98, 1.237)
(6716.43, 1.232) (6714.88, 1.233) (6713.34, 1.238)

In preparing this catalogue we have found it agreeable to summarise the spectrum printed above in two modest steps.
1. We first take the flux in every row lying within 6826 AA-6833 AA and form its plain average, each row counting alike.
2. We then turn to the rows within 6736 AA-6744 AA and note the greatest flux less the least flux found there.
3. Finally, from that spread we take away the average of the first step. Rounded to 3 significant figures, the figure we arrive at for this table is -1.13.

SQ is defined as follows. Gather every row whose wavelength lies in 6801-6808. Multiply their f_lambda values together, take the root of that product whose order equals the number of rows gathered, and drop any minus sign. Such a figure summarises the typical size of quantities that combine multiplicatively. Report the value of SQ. 1.15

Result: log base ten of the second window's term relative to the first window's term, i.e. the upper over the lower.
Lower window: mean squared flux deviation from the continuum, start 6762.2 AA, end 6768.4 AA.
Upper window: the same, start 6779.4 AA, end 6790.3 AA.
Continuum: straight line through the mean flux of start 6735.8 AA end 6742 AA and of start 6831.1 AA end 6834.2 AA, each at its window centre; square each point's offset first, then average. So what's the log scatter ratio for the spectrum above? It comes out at 0.30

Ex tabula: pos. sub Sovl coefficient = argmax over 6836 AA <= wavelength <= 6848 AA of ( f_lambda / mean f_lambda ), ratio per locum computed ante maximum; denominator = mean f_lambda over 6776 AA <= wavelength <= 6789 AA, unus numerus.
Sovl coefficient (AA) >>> 6847.60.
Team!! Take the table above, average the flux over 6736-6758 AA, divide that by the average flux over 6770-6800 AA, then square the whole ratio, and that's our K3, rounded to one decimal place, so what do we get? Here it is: 1.1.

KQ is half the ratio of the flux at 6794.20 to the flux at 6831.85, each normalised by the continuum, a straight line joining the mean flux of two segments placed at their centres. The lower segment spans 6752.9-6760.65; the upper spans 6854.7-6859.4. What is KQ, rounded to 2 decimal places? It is 0.53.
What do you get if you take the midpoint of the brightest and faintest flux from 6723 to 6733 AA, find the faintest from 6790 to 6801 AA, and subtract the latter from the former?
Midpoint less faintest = 0.13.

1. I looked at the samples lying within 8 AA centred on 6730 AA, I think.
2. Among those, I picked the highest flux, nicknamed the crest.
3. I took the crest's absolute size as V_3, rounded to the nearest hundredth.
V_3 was 1.22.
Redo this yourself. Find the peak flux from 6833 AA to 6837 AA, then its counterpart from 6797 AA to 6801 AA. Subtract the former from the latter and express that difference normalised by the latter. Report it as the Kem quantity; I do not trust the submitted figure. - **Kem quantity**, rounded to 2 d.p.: -0.15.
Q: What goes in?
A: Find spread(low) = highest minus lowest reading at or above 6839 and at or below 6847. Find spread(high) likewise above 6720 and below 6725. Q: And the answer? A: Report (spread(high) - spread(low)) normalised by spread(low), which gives -0.76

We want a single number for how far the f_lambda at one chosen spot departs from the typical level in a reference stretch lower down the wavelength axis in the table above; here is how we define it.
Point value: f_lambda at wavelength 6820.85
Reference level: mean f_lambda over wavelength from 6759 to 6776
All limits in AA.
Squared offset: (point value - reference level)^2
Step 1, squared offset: 0.018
